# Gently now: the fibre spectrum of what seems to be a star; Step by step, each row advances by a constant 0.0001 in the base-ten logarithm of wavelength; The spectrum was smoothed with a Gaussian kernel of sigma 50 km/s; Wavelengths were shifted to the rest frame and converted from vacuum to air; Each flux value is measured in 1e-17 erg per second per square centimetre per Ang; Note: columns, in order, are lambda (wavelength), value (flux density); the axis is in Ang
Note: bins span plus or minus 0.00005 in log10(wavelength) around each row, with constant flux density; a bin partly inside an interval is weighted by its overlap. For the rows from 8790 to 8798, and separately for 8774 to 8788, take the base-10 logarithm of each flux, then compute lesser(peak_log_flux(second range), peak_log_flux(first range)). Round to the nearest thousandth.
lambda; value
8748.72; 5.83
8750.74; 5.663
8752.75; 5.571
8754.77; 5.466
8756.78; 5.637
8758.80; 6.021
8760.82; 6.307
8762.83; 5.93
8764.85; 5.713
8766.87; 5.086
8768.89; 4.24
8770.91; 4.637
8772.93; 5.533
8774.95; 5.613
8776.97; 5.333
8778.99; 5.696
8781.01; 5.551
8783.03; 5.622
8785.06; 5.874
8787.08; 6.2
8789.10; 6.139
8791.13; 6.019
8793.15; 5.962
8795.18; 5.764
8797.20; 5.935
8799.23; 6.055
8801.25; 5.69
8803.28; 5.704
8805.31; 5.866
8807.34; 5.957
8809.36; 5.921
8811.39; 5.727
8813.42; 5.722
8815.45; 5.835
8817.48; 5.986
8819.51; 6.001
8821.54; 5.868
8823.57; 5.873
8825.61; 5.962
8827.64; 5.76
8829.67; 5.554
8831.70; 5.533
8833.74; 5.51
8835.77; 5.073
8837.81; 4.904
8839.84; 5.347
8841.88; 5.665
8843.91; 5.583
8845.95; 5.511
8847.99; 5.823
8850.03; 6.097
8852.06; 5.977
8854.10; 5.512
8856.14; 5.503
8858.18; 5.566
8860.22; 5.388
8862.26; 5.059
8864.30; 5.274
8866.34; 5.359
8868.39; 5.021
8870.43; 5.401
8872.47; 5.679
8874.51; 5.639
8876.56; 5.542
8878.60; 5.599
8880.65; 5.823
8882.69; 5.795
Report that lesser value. 0.780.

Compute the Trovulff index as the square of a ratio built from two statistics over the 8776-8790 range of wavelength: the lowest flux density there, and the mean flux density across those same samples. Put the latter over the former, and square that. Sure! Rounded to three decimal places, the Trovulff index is 1.172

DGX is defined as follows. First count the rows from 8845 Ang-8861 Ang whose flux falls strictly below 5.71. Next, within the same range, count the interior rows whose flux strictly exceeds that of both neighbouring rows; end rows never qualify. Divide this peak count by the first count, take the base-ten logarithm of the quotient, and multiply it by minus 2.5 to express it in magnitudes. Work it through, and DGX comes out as 1.0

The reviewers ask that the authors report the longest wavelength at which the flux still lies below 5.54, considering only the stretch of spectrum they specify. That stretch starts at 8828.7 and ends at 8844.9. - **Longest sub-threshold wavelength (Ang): 8839.84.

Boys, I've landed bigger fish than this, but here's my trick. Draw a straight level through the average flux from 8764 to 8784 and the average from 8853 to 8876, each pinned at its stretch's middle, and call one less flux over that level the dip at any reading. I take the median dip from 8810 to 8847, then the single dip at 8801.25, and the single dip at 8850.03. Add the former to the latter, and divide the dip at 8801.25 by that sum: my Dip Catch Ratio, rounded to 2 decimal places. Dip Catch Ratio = 0.35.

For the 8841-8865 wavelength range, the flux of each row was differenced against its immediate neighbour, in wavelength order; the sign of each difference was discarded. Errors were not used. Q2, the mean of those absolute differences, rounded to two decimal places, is 0.19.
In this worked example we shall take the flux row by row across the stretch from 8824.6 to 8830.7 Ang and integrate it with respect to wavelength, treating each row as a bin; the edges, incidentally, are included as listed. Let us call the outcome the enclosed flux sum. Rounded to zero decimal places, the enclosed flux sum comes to 35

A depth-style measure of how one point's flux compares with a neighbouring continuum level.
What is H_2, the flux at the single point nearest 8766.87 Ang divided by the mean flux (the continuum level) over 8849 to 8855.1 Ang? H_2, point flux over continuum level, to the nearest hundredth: 0.87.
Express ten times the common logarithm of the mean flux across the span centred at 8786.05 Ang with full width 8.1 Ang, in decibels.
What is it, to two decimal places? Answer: 7.75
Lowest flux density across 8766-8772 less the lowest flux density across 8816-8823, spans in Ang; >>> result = -1.6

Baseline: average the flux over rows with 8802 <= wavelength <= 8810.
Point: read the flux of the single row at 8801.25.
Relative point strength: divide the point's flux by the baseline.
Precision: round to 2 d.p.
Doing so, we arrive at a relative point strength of 0.97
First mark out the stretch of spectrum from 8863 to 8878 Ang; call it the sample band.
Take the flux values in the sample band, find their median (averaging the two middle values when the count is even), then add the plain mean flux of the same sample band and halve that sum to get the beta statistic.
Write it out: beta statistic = 5.41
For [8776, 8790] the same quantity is 5.73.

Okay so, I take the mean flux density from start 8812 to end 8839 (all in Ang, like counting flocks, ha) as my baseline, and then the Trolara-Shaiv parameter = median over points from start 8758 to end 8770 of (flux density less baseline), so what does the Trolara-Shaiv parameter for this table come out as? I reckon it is 0.16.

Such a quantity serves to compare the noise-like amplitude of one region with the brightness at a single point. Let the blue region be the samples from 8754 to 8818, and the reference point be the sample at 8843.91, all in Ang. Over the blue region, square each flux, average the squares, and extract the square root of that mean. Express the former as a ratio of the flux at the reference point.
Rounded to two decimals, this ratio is 1.03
